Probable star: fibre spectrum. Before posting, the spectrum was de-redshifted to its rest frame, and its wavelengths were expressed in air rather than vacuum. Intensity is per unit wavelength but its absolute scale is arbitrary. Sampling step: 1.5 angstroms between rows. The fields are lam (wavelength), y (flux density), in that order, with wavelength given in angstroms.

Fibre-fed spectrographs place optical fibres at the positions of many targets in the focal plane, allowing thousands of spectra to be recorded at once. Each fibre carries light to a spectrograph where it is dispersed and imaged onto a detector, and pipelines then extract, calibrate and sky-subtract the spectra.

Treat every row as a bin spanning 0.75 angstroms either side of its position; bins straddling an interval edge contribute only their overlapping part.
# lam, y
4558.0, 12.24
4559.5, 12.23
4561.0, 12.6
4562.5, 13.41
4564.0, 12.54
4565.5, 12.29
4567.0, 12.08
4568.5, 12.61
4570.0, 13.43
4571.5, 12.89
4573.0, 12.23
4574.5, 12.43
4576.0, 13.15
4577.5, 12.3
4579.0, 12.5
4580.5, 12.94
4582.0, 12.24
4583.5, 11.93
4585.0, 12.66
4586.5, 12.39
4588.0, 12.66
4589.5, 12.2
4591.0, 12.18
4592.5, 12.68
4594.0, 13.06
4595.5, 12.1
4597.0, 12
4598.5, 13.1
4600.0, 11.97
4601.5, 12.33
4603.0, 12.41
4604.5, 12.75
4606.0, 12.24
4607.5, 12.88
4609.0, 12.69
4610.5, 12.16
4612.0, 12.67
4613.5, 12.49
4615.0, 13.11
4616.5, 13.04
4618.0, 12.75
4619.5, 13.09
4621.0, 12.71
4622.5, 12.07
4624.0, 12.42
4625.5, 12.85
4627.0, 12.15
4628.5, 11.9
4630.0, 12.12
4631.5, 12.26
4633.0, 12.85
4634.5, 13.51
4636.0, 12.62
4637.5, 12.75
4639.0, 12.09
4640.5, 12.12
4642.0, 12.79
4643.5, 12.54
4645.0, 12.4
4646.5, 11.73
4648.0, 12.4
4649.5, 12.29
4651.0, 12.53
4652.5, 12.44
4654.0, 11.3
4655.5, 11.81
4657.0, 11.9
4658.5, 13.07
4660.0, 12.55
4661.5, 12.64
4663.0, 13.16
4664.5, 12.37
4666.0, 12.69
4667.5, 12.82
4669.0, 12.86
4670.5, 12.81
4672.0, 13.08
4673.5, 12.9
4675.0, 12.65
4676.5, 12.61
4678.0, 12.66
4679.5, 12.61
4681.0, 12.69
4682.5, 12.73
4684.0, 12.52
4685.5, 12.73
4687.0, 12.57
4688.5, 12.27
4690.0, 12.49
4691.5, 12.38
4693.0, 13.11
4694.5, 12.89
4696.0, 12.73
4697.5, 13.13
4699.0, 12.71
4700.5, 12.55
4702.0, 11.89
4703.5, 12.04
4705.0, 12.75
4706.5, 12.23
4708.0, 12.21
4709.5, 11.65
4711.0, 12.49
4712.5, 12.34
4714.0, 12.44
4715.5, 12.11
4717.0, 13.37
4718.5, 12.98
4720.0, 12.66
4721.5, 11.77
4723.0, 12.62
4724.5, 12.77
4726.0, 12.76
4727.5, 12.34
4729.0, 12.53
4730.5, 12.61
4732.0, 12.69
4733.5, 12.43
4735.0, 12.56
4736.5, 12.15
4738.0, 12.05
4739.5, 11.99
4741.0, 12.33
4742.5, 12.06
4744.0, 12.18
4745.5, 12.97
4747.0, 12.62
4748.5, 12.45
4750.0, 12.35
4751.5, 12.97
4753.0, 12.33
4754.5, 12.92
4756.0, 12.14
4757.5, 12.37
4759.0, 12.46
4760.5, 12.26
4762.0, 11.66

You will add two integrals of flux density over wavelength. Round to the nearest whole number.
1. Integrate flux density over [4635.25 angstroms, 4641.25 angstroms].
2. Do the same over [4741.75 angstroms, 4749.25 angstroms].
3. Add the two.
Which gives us 168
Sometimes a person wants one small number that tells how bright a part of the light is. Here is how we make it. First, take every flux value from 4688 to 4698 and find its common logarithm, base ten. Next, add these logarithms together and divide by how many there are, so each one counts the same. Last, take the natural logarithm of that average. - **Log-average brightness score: 0.099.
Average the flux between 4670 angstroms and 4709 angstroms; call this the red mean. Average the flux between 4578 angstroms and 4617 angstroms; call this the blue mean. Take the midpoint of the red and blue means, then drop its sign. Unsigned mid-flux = 12.6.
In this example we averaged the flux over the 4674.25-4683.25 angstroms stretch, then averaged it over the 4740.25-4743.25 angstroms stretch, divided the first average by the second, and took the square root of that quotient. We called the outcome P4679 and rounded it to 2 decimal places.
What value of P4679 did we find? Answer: 1.02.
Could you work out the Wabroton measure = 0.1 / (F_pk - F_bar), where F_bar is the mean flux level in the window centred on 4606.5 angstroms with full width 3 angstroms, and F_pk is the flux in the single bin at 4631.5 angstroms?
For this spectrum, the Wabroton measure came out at -0.3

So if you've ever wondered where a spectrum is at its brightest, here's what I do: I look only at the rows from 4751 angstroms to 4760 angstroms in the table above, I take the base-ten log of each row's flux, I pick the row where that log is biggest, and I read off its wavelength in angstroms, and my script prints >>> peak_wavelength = 4751.5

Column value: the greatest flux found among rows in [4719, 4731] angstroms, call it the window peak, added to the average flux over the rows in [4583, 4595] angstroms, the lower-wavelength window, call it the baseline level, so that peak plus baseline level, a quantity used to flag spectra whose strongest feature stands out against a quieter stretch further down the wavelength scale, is 25.2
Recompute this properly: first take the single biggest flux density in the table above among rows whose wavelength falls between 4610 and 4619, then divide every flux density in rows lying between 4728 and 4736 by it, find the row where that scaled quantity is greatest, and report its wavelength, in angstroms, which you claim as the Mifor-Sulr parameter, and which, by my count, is 4732.0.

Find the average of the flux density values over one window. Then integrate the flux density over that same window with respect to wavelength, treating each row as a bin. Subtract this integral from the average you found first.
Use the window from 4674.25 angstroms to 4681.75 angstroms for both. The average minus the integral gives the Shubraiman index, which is -82.2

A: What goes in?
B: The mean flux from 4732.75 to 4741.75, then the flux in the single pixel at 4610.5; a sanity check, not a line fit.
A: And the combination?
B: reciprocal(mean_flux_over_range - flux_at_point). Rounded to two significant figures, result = 11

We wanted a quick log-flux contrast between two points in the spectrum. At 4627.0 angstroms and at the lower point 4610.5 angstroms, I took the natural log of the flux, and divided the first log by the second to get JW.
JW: 1.00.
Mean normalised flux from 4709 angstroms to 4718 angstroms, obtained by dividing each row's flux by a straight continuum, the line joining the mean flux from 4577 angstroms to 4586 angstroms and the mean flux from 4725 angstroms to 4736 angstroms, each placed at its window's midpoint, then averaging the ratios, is 0.99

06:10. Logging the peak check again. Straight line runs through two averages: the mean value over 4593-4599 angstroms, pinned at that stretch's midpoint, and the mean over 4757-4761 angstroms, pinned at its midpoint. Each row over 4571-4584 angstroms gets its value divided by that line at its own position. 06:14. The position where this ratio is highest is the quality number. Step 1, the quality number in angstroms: 4576.0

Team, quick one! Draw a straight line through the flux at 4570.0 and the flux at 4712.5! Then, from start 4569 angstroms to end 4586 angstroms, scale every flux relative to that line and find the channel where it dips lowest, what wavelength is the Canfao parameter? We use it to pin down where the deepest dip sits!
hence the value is 4583.5 angstroms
